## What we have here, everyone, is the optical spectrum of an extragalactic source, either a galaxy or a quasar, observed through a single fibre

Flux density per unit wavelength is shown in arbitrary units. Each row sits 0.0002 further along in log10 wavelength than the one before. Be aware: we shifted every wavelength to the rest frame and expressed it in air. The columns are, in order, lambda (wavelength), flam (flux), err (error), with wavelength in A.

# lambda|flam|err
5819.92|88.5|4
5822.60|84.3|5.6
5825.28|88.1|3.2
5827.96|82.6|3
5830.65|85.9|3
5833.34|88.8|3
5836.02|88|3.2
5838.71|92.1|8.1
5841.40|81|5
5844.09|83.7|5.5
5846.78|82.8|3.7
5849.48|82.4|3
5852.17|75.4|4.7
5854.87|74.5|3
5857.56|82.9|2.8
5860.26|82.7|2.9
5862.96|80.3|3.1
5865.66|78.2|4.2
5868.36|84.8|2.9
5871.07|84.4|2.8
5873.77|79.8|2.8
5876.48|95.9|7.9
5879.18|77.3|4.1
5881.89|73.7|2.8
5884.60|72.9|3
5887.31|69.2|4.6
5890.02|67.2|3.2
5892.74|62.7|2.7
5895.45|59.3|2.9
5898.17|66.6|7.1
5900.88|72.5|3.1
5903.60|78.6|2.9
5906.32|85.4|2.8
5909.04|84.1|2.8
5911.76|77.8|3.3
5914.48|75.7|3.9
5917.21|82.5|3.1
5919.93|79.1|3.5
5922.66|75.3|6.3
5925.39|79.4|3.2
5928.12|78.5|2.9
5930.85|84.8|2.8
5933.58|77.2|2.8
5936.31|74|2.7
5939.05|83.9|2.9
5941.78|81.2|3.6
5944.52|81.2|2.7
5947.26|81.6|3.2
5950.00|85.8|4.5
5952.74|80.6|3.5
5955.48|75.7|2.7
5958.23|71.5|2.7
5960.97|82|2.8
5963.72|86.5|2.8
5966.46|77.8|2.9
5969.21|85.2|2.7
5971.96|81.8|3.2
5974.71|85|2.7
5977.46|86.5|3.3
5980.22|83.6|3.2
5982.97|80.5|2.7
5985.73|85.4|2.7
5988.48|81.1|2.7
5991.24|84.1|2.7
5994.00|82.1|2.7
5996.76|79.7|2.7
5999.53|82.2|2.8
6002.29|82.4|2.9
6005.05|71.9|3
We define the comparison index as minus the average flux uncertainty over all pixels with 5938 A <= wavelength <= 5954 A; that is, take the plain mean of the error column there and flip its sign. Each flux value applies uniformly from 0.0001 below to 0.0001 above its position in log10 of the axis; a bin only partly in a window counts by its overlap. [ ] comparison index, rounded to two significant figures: -3.4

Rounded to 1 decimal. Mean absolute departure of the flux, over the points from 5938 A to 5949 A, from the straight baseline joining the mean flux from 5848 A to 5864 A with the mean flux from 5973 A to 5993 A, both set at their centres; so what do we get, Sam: 1.3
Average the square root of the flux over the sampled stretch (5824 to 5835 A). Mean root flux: 9.29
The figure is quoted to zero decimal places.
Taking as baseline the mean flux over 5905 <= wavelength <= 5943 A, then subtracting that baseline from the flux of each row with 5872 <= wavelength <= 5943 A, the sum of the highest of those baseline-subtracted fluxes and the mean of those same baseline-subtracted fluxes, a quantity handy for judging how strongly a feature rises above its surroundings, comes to 13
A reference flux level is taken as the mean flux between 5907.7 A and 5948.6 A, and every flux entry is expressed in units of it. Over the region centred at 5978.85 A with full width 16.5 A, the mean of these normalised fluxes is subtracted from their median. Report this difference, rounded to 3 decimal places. 0.006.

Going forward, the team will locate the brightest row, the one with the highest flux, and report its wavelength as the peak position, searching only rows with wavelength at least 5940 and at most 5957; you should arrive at 5950.00 A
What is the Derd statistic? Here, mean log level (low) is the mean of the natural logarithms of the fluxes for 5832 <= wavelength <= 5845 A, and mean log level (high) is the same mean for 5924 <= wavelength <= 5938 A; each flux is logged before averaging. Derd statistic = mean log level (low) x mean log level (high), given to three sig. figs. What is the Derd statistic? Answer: 19.5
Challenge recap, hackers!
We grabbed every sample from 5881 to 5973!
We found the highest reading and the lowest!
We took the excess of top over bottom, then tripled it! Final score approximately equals 82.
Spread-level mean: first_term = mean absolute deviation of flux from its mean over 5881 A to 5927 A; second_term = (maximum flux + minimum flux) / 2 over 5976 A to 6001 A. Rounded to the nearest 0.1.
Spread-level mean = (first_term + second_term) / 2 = 44.5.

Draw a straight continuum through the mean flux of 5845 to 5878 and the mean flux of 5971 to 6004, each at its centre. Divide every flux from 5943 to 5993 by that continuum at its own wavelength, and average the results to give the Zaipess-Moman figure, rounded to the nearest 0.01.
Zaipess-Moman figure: 0.99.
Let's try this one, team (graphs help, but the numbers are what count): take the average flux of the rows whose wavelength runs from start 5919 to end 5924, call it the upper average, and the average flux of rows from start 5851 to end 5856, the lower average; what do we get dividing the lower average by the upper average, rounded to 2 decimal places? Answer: 0.97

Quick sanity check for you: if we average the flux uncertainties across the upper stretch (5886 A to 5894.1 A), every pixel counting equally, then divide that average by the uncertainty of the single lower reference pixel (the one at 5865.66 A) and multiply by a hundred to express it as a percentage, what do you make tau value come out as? 83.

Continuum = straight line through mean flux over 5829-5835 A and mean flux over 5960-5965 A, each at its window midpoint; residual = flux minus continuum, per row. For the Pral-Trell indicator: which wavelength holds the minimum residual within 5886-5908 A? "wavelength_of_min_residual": 5895.45 A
